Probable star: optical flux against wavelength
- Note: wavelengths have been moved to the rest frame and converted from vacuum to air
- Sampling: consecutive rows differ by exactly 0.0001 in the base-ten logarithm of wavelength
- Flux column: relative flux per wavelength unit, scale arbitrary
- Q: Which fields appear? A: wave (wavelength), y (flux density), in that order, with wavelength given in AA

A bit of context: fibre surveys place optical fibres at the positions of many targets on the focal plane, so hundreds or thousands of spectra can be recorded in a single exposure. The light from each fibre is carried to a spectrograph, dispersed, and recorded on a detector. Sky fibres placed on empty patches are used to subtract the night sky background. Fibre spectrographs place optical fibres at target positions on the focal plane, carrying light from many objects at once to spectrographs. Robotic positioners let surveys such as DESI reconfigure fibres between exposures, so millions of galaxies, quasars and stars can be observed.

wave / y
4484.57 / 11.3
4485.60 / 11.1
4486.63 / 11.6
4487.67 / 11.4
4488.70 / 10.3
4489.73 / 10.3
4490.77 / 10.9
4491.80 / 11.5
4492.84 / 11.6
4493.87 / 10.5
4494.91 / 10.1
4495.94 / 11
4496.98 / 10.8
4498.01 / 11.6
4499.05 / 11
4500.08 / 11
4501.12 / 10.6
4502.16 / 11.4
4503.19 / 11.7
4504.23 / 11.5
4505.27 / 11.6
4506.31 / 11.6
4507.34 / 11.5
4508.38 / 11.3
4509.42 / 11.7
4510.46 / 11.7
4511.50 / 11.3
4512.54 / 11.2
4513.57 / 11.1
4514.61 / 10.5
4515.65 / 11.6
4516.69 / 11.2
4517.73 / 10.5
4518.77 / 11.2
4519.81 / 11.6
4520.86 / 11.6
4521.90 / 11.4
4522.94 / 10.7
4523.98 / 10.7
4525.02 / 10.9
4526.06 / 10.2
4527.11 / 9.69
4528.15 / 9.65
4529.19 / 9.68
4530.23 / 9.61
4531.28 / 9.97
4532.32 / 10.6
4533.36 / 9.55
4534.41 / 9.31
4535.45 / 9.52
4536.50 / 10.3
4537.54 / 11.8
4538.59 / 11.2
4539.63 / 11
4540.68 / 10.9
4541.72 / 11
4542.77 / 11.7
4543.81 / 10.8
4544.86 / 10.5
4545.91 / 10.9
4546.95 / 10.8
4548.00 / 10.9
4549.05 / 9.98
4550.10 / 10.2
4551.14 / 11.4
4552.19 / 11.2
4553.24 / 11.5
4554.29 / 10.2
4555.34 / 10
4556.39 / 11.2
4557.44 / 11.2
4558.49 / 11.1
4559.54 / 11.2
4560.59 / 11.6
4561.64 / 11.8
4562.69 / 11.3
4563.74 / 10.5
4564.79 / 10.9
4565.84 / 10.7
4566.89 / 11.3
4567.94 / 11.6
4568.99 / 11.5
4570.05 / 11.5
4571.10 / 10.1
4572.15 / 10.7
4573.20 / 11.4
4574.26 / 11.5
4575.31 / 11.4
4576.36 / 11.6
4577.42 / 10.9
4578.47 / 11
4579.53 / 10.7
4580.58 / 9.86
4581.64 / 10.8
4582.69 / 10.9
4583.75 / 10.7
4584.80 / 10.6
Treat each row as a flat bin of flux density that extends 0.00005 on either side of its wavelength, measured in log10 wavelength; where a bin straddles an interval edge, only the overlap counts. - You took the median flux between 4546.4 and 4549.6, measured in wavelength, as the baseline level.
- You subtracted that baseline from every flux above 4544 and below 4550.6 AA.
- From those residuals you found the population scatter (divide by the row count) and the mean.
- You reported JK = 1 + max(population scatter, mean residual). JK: 1.36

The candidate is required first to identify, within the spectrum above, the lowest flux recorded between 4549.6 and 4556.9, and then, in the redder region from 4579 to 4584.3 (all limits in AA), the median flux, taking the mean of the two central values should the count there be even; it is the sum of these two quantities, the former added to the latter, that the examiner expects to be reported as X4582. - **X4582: 20.7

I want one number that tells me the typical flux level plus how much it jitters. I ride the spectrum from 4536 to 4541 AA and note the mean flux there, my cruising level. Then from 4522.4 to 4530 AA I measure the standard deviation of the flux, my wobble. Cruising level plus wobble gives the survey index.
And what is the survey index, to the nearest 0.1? 11.6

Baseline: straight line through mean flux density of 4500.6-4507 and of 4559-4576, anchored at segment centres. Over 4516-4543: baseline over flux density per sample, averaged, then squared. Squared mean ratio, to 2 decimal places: 1.15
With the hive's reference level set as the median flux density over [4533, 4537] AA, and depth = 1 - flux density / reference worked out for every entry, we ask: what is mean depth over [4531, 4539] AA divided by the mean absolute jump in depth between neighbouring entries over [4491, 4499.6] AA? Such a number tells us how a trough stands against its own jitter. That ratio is -1.3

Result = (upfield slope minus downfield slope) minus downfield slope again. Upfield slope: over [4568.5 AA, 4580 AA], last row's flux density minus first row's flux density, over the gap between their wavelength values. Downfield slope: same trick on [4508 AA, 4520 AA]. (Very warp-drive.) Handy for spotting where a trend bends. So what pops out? -0.13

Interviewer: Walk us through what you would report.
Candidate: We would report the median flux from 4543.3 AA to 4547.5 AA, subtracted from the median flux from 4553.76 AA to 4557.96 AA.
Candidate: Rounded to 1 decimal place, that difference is -0.1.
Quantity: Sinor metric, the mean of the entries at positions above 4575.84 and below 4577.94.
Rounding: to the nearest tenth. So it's 11.2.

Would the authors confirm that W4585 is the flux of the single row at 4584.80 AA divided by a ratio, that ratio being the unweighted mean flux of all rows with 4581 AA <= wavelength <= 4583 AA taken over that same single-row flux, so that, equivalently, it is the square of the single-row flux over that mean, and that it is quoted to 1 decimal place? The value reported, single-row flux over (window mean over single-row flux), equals 10.4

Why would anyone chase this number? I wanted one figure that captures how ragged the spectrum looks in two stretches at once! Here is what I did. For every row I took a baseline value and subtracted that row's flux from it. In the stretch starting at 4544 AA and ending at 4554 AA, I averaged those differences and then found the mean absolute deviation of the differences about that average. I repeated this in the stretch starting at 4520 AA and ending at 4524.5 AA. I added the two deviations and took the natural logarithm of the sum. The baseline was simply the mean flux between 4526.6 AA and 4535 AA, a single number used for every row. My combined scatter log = -0.22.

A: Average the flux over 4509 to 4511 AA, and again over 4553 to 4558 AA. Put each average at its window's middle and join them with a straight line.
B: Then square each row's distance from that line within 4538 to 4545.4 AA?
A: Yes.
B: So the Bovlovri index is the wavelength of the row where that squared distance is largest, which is 4542.77 AA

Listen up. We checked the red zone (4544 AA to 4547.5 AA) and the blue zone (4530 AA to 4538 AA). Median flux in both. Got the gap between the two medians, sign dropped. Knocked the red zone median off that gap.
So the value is -9.8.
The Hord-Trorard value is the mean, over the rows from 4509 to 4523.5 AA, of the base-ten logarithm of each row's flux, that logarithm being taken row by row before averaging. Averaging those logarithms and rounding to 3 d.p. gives 1.050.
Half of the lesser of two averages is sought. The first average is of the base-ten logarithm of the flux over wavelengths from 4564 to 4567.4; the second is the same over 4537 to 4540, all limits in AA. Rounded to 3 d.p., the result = 0.520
